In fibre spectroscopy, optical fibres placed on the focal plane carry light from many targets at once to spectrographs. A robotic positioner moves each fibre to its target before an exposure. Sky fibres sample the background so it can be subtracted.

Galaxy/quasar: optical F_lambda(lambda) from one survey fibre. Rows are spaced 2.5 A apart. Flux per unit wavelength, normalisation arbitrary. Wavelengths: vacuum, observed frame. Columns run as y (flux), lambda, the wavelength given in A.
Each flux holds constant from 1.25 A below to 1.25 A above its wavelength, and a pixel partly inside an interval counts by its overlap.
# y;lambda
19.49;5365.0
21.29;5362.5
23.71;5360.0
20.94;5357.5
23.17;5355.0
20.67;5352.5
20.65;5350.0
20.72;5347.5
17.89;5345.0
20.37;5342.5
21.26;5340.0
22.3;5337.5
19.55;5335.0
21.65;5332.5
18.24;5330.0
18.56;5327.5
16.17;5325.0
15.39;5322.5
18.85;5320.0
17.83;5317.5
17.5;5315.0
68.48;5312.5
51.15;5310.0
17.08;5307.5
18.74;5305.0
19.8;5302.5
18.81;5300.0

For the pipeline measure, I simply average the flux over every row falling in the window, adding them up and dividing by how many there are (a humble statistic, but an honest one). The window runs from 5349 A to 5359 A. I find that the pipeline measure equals 21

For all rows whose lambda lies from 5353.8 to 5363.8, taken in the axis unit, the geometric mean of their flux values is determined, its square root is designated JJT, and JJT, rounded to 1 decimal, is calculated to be 4.7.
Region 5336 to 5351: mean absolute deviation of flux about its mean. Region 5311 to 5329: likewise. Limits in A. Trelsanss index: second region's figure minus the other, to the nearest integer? 12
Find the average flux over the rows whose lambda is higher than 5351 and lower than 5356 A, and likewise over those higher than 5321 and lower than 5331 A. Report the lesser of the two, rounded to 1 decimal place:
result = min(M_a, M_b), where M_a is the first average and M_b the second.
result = 17.1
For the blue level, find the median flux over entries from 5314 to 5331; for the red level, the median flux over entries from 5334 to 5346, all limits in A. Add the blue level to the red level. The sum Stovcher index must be 38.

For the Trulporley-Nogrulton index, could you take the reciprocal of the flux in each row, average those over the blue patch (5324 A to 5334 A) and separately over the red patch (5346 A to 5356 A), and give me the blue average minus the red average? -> 0.007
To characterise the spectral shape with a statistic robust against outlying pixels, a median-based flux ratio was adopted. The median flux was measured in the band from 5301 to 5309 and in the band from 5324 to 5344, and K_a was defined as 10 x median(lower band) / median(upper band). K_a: 9.4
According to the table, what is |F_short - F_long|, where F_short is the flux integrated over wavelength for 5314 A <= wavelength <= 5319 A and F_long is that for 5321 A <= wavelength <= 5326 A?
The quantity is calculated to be 9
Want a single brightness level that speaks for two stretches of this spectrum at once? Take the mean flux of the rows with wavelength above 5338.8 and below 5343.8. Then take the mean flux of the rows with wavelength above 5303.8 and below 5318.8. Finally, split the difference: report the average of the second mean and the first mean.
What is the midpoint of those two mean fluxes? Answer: 26.3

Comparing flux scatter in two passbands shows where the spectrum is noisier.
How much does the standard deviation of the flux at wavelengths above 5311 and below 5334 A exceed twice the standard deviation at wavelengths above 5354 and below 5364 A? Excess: 14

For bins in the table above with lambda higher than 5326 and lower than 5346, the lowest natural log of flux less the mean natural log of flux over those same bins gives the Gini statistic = -0.11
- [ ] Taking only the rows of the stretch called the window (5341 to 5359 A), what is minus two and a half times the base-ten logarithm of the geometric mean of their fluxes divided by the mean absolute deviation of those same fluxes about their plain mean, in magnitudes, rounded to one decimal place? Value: -3.5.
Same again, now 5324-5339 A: -2.6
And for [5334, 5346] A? -3.0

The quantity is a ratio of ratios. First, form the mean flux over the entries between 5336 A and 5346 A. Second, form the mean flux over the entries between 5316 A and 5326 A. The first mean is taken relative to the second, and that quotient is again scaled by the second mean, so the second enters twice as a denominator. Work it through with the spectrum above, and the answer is 0.070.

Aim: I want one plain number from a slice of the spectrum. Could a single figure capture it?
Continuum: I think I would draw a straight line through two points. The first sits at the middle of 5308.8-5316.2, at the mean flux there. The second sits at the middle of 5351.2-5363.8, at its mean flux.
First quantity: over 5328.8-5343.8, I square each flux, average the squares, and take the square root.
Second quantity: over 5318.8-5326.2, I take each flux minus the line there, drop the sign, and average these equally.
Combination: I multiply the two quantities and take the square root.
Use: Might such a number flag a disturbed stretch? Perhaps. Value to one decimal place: 22.1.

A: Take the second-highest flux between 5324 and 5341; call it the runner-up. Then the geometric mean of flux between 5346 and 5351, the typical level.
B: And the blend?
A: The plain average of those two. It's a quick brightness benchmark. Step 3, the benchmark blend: 21.2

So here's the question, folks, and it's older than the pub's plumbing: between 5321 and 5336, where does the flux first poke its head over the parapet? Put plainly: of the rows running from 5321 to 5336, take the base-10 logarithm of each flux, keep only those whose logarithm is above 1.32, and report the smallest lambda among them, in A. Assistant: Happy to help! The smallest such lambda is 5332.5 A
